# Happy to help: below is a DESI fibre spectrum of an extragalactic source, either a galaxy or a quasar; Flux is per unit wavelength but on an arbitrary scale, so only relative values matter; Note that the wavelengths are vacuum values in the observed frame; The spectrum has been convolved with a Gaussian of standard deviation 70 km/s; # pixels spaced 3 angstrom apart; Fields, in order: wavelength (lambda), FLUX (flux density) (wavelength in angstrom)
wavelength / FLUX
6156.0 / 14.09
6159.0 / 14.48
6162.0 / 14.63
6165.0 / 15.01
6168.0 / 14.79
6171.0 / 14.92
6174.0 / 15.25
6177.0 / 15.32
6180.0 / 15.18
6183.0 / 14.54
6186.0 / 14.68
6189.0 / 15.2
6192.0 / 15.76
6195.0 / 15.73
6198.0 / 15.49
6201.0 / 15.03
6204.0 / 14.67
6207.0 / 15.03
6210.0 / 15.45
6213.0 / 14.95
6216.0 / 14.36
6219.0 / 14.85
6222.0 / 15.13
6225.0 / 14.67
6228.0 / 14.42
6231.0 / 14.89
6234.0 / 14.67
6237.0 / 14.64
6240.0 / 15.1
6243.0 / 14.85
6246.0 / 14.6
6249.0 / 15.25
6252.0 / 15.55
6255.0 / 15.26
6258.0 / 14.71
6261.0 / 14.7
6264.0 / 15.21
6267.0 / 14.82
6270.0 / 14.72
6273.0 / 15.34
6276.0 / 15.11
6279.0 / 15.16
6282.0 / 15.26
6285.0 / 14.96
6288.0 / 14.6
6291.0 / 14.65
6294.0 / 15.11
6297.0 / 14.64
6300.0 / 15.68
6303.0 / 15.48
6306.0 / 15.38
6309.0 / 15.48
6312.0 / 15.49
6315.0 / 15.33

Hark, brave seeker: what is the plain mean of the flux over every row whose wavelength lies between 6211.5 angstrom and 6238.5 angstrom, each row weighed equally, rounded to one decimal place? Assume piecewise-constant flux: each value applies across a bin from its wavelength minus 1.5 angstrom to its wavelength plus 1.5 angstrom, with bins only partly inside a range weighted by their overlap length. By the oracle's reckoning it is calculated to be 14.7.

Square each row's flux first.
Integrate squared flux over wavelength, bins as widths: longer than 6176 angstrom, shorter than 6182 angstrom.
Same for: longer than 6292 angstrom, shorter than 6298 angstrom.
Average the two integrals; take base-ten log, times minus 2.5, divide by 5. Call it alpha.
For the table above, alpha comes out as -1.57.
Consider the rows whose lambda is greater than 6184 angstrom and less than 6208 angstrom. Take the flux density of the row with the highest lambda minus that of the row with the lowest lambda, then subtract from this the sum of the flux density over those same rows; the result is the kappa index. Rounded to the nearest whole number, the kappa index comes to -121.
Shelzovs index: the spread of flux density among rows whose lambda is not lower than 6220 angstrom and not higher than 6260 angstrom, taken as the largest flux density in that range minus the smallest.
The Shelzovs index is 1.13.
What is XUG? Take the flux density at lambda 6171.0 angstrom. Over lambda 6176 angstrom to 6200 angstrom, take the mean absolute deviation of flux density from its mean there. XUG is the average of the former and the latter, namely 7.63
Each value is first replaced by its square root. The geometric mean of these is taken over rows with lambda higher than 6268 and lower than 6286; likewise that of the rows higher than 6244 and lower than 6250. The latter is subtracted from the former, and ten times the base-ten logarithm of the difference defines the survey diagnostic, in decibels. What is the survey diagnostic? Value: -17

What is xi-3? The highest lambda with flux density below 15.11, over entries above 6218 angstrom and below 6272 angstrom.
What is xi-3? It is 6270.0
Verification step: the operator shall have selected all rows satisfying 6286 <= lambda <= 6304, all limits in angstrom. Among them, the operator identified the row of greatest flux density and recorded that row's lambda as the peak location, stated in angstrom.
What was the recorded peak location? 6300.0 angstrom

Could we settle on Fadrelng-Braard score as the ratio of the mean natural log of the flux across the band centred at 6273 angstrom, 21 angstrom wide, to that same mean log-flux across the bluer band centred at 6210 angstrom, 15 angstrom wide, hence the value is 1.00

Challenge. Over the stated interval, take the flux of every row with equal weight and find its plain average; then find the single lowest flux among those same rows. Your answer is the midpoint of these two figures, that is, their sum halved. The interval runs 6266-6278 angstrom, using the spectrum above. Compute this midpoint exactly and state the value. 14.9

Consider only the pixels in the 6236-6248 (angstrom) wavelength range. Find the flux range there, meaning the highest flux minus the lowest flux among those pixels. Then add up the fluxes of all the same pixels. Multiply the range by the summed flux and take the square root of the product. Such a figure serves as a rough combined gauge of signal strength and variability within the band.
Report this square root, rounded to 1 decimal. 5.4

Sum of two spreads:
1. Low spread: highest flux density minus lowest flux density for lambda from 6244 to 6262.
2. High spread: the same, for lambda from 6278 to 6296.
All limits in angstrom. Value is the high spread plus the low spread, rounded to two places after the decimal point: 1.61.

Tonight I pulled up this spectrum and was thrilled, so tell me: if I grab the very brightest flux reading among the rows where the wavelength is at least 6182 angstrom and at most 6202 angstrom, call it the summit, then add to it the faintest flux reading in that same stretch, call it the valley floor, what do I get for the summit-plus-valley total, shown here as 30.3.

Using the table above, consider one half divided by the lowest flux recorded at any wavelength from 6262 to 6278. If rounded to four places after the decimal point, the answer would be 0.0340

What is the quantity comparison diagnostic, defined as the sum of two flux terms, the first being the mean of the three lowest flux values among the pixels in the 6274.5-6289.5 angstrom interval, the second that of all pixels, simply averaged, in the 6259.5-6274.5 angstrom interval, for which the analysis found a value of 29.8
